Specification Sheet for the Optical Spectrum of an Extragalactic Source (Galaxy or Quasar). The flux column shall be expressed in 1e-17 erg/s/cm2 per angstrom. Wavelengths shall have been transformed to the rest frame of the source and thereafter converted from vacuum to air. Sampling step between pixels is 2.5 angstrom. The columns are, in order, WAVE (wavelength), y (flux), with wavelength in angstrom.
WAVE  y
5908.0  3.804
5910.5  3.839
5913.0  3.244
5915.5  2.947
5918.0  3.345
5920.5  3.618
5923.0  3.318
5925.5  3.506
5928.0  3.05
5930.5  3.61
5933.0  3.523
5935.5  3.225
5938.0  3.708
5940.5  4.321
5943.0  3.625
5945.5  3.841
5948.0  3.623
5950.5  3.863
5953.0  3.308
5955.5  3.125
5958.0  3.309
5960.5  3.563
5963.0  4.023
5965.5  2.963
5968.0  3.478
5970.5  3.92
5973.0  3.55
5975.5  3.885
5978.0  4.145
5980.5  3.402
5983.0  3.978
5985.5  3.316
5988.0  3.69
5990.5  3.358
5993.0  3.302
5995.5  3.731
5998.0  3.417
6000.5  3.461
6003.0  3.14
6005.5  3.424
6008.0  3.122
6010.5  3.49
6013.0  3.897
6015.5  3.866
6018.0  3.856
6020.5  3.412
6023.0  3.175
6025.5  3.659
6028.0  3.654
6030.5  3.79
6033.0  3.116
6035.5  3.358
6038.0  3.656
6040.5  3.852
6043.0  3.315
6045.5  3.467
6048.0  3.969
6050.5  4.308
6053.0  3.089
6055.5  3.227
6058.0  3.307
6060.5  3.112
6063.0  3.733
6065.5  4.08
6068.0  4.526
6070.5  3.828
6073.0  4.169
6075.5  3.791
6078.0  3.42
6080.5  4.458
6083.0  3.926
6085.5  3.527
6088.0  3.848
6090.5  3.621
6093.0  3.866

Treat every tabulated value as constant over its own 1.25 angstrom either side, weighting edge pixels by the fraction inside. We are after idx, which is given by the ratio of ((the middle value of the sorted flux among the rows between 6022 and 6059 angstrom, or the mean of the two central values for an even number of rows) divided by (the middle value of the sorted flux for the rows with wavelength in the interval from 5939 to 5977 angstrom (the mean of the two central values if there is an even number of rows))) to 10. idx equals 0.0957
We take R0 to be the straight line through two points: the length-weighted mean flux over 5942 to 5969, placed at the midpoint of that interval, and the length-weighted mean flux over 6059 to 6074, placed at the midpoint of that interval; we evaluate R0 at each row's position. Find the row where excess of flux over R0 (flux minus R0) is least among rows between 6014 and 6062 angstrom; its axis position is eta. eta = 6060.5 angstrom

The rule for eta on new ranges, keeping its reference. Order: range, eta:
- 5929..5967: 5965.5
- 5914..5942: 5915.5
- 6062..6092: 6078.0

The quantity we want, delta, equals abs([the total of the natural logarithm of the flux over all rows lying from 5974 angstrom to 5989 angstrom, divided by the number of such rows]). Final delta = 1.315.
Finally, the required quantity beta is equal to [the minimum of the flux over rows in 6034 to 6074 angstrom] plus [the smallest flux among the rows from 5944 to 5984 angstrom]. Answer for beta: 6.05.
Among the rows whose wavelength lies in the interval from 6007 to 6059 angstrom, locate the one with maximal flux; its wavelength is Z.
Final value 6050.5 angstrom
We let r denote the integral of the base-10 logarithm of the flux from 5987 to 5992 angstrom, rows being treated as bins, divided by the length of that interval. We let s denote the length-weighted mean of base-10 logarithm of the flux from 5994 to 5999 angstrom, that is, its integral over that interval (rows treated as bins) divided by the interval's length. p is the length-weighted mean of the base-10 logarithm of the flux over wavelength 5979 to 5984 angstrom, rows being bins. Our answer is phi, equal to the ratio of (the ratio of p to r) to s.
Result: 1.89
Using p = 0.567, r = 0.544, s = 0.552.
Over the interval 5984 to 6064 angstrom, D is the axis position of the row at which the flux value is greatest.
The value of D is 6050.5 angstrom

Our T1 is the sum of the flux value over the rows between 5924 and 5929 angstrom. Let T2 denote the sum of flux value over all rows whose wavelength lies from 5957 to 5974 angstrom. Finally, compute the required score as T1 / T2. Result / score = 0.3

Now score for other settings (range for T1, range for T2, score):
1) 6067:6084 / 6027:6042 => 1.3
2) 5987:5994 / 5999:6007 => 1.0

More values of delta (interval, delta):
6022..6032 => 1.270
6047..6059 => 1.267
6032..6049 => 1.259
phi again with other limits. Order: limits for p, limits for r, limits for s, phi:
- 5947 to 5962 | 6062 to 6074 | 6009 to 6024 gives 1.59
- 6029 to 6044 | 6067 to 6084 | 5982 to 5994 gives 1.66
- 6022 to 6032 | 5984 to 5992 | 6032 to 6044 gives 1.90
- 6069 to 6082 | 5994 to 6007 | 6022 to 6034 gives 2.05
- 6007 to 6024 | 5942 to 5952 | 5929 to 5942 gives 1.71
